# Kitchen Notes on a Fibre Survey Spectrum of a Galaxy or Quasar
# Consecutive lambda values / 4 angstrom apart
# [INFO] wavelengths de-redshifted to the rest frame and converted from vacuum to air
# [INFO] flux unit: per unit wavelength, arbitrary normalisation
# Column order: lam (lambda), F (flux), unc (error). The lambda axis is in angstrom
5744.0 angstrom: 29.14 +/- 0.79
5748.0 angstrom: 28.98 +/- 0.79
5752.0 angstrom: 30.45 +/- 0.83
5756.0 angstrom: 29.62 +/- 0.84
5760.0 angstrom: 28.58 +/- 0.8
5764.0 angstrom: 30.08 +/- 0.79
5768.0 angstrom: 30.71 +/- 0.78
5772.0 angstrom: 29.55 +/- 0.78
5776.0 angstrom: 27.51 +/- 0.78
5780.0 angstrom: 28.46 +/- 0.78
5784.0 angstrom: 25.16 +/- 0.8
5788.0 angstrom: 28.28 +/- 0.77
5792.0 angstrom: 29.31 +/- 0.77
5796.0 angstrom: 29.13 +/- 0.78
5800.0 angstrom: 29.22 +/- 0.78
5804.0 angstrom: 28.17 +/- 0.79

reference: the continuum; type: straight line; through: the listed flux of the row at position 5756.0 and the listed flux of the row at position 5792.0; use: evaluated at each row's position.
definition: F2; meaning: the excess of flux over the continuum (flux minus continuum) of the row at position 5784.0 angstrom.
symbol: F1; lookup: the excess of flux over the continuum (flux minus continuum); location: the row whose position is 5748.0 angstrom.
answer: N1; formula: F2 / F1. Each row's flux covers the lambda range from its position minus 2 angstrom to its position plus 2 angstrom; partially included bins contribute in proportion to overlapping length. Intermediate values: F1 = -0.7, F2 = -4.2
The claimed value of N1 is 6.0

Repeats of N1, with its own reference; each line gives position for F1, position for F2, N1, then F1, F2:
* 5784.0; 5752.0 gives -0.2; -4.2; 0.8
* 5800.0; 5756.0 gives 0.0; 0.0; 0.0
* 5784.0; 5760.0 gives 0.2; -4.2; -1.0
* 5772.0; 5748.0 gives -10.5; 0.1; -0.7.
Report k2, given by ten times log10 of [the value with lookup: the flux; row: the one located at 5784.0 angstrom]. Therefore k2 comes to 14.0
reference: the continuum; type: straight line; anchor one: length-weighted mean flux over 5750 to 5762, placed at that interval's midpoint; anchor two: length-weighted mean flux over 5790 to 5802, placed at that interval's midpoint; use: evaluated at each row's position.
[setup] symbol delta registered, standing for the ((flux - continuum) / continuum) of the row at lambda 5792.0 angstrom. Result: 0.00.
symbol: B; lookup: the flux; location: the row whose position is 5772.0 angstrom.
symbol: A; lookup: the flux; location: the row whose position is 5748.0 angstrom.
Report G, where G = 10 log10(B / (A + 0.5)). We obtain 0.01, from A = 28.98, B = 29.55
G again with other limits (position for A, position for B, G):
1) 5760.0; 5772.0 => 0.07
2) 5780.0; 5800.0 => 0.04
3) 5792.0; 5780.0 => -0.20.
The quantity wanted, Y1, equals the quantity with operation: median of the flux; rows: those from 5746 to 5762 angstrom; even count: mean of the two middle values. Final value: 29.3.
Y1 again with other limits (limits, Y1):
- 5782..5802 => 29.1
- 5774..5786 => 27.5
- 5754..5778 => 29.6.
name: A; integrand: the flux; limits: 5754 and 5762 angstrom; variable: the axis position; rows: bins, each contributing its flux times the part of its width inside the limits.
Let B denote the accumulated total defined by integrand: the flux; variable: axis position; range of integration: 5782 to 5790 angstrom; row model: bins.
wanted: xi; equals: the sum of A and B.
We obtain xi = 447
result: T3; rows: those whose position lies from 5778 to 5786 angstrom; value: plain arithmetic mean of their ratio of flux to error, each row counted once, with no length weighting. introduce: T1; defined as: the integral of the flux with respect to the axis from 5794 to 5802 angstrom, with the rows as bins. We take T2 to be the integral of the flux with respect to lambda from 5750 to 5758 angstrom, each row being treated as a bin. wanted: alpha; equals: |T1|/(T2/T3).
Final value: 33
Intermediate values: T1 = 233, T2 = 240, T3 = 34.0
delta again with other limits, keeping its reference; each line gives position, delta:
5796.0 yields 0.00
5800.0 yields 0.00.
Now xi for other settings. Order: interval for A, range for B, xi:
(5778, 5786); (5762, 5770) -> 458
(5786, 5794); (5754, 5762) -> 463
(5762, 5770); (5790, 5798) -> 477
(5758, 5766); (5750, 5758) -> 475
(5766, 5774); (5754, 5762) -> 474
